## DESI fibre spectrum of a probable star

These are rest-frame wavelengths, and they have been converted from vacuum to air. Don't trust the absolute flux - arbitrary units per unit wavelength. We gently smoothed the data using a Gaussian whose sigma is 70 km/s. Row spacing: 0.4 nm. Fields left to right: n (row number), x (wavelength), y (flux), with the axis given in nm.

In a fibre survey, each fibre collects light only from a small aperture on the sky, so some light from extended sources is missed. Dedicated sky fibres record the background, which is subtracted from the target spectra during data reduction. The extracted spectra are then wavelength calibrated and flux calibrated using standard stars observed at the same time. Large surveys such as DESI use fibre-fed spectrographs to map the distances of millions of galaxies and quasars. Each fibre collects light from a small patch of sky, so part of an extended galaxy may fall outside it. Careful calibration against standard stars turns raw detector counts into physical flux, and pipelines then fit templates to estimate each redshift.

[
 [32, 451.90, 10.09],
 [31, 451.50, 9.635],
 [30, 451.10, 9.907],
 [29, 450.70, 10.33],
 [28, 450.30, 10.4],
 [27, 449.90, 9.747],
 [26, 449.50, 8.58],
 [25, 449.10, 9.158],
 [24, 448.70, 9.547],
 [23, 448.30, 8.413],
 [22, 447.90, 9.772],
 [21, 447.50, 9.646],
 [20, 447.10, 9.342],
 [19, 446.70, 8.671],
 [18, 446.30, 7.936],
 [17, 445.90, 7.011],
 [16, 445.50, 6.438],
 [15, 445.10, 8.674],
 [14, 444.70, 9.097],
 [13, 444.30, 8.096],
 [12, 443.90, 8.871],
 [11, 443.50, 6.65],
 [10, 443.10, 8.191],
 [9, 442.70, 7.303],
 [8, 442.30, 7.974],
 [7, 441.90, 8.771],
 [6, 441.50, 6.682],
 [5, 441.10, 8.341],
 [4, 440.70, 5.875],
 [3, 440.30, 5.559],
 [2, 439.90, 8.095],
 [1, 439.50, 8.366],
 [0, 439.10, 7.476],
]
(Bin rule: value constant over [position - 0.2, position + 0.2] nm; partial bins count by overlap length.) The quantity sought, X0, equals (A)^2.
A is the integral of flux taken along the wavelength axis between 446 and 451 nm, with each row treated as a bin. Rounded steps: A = 46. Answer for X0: 2144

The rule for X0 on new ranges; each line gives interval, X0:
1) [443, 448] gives 1727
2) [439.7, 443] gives 589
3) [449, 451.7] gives 686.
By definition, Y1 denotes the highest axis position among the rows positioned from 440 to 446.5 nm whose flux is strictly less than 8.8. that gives 446.30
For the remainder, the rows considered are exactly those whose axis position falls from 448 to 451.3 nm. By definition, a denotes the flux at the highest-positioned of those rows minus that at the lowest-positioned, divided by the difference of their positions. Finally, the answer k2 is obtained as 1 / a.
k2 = 1.9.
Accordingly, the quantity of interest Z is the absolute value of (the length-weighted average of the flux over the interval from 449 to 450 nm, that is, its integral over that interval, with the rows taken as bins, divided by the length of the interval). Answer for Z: 9.1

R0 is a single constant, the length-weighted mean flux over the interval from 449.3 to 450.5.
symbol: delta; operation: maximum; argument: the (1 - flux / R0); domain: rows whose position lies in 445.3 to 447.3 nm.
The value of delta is 0.33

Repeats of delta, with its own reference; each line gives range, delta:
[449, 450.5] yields 0.10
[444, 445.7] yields 0.33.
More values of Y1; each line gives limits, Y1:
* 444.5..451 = 449.50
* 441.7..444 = 443.50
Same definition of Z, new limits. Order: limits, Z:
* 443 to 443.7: 7.3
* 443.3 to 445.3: 8.3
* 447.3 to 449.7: 9.2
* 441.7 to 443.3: 8.1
